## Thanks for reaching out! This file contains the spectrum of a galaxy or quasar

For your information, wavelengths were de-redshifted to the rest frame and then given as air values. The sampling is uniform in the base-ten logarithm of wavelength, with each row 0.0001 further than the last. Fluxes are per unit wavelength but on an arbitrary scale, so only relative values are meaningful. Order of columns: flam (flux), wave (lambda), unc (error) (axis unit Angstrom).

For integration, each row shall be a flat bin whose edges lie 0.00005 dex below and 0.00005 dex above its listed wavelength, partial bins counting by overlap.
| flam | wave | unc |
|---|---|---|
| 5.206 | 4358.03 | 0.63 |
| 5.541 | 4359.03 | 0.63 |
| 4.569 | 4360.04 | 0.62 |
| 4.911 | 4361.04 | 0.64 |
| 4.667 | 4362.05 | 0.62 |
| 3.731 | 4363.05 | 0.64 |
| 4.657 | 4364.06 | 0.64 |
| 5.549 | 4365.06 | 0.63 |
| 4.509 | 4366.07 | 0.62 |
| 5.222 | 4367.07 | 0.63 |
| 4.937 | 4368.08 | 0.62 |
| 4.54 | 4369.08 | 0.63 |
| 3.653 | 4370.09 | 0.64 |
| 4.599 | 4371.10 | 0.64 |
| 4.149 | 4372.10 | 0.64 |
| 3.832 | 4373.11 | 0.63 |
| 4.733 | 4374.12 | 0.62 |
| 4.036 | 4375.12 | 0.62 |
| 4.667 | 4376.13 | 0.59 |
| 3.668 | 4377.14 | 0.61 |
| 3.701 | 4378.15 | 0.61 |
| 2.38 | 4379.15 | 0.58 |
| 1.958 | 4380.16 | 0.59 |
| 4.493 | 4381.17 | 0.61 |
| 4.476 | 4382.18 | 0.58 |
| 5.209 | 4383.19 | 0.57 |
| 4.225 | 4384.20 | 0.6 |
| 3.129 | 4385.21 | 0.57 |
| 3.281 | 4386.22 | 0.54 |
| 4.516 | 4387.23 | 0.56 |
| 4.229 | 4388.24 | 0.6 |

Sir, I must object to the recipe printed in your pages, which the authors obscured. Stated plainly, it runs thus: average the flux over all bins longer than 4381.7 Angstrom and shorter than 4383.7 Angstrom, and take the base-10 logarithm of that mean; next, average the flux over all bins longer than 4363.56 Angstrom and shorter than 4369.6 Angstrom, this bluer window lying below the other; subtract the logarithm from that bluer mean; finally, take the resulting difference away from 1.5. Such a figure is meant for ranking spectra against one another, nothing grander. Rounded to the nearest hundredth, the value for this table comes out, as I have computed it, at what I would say -2.72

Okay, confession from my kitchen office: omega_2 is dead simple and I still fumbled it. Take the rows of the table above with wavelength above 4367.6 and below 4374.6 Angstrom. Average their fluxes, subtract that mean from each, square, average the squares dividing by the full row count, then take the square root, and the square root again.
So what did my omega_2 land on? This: 0.67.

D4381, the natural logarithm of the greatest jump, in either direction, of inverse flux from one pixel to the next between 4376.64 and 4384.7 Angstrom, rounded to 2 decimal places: -1.24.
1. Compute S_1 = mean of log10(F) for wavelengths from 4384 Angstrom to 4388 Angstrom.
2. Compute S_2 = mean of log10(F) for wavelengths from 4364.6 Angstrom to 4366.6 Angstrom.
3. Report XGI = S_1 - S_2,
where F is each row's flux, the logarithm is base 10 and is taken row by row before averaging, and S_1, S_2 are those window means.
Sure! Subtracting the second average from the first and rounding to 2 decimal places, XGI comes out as -0.13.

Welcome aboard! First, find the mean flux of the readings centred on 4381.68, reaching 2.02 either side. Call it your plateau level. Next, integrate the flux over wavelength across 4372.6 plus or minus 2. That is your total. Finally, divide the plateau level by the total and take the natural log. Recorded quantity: -1.46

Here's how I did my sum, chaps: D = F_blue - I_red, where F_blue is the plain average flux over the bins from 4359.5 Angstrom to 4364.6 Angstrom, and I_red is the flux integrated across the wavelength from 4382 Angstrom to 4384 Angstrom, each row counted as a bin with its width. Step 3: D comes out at -5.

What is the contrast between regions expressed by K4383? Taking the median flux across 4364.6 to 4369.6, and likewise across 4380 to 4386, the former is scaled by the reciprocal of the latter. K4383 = 1.13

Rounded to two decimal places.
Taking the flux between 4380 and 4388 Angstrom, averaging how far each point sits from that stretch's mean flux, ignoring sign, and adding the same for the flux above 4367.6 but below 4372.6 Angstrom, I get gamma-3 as 1.22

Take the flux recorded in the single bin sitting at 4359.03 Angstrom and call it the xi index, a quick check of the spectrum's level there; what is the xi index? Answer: 5.541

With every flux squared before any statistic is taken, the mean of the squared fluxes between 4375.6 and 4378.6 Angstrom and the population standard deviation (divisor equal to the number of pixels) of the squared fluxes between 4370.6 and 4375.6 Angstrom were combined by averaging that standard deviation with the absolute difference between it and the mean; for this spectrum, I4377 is 8.2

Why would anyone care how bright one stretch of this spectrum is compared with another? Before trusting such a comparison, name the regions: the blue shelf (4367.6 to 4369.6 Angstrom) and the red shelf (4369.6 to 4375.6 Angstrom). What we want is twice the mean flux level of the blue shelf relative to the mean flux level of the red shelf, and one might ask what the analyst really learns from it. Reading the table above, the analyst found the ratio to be 2.27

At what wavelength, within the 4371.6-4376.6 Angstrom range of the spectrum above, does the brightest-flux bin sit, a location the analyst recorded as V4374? 4374.12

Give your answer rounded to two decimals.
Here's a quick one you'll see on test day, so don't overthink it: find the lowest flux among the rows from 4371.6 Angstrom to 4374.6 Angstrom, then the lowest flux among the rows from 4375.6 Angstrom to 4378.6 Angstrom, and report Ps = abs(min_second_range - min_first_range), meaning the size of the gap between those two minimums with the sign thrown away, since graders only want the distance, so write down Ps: 0.16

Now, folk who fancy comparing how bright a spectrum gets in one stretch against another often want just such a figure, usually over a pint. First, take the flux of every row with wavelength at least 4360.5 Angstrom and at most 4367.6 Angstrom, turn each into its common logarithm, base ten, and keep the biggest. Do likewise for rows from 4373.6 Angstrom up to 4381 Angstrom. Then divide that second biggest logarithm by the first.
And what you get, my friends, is 0.91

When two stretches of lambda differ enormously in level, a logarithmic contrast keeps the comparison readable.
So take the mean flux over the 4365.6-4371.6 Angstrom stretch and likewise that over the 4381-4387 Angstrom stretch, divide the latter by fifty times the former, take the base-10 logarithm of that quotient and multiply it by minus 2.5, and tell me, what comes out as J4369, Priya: 4.36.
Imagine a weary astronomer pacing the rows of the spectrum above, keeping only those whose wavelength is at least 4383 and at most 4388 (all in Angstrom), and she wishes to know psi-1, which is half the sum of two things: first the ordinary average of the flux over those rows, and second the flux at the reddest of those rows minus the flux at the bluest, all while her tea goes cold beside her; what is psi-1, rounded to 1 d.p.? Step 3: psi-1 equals 1.7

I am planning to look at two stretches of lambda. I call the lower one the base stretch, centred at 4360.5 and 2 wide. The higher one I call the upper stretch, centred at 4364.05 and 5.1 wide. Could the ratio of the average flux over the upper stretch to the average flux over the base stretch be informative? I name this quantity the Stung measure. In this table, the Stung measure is 0.98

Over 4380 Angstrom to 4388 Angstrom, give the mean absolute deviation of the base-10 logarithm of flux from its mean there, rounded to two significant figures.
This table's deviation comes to 0.11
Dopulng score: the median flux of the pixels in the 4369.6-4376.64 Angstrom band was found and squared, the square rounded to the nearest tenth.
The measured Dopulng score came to 17.2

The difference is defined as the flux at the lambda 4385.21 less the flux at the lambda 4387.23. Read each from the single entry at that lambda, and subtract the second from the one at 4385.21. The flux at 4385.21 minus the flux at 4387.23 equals -1.4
